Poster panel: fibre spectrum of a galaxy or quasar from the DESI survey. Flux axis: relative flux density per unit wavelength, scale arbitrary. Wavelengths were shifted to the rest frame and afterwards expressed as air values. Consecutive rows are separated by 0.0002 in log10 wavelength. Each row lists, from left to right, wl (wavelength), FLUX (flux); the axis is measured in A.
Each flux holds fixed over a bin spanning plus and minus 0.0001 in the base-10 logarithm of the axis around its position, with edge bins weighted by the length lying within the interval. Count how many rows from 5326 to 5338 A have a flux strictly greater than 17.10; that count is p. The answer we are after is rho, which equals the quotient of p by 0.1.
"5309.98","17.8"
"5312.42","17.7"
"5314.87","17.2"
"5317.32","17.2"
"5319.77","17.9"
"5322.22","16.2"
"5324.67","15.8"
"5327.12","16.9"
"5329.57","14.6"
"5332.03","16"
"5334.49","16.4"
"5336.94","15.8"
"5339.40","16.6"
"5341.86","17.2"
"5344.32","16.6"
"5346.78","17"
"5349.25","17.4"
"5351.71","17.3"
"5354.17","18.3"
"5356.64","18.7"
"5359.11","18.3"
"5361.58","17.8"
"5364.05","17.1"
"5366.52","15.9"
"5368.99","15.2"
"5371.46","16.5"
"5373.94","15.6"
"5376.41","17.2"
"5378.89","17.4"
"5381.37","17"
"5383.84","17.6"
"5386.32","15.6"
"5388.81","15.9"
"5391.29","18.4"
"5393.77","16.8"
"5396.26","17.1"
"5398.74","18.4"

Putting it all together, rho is 0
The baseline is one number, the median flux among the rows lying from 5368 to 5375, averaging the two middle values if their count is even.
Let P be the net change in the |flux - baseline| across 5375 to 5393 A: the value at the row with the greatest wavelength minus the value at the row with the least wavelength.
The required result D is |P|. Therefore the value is 1.2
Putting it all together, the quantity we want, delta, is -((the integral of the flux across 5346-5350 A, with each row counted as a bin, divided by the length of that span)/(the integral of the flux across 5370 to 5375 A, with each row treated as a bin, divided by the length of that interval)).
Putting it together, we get -1.07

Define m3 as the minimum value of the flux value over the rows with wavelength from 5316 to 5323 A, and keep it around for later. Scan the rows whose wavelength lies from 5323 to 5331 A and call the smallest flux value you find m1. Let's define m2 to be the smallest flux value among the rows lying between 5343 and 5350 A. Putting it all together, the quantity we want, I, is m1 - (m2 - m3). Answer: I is 14.2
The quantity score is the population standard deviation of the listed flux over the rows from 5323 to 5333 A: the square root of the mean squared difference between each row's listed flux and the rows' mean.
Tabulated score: 0.82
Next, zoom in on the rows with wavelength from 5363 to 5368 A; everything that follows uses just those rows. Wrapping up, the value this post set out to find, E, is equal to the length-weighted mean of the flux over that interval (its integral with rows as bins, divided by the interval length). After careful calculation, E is 16.4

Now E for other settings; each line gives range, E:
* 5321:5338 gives 16.0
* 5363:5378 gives 16.3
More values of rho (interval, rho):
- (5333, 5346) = 10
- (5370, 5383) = 20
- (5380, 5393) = 20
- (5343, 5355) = 30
